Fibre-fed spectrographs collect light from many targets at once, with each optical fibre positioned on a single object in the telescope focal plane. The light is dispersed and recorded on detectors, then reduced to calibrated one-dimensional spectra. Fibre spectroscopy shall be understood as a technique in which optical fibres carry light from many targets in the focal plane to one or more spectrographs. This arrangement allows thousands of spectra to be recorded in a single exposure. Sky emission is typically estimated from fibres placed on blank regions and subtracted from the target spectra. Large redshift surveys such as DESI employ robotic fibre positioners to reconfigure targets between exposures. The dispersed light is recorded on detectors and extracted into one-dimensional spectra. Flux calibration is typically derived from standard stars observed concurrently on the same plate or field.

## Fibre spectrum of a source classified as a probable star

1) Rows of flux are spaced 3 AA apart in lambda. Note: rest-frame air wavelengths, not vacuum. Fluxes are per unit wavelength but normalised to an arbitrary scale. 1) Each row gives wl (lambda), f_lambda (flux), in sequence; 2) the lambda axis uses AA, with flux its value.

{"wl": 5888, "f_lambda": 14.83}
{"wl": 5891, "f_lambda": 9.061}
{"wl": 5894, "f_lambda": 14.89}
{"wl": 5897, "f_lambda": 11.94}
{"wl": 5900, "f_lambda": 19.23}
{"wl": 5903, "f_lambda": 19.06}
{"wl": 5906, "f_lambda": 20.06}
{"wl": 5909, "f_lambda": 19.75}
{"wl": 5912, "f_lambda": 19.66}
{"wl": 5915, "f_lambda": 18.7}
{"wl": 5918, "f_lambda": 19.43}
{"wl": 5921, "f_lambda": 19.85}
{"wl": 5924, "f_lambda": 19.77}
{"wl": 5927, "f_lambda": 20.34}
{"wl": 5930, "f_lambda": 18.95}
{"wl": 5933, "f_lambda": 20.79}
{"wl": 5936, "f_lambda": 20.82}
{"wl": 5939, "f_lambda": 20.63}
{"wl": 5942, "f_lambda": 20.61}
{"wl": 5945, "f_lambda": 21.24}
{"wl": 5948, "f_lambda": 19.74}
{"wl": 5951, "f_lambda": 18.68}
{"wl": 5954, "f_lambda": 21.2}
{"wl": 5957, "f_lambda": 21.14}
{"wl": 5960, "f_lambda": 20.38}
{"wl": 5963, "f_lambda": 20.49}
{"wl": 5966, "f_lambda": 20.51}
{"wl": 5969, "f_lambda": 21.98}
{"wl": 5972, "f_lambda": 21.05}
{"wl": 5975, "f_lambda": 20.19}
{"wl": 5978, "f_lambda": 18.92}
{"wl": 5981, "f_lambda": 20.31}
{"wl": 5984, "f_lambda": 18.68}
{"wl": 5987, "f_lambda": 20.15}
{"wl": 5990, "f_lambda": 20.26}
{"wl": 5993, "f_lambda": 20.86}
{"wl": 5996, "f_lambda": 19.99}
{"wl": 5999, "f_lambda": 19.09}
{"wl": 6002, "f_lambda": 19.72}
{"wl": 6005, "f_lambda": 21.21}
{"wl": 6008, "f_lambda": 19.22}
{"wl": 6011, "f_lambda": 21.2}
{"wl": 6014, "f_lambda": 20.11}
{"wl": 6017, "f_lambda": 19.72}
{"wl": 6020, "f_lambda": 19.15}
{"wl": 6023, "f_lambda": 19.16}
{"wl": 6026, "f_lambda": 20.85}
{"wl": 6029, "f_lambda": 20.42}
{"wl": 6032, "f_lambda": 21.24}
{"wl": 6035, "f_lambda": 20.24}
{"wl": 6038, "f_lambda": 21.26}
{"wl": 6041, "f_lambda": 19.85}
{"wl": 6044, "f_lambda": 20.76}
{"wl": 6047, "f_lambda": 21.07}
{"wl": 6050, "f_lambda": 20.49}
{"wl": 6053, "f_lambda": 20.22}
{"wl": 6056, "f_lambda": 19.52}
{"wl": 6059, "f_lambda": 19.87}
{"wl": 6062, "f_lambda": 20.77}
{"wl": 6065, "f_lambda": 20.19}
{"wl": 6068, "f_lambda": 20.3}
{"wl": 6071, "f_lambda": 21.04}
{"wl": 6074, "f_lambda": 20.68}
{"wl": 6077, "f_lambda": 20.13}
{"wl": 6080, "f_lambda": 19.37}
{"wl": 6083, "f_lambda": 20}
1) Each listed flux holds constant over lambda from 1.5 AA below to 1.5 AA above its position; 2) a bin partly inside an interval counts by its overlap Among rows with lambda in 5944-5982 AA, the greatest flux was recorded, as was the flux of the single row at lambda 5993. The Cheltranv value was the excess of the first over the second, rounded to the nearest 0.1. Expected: 1.1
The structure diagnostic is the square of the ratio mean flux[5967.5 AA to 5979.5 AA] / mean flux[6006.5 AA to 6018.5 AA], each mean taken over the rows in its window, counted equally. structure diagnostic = 1.05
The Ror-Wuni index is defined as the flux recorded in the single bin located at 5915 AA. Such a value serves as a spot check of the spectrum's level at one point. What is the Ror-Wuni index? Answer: 18.7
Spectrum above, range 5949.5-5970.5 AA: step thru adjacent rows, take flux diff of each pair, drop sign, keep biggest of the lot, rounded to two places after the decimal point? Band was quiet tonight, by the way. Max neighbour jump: 2.52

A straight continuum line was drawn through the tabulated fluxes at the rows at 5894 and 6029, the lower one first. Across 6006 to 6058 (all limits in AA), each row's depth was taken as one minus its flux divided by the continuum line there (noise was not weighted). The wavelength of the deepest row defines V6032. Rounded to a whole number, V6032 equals 6056 AA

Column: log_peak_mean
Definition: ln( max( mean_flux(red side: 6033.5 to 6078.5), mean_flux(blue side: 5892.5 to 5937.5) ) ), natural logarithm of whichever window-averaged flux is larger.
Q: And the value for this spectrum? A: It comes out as 3.02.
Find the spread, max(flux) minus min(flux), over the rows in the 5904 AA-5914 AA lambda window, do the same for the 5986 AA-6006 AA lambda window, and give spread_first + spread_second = 2.5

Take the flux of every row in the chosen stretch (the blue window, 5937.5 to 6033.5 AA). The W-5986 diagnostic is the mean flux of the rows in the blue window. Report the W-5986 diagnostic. 20.3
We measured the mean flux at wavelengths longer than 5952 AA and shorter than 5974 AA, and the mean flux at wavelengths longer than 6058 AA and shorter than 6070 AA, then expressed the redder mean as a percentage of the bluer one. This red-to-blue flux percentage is 97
